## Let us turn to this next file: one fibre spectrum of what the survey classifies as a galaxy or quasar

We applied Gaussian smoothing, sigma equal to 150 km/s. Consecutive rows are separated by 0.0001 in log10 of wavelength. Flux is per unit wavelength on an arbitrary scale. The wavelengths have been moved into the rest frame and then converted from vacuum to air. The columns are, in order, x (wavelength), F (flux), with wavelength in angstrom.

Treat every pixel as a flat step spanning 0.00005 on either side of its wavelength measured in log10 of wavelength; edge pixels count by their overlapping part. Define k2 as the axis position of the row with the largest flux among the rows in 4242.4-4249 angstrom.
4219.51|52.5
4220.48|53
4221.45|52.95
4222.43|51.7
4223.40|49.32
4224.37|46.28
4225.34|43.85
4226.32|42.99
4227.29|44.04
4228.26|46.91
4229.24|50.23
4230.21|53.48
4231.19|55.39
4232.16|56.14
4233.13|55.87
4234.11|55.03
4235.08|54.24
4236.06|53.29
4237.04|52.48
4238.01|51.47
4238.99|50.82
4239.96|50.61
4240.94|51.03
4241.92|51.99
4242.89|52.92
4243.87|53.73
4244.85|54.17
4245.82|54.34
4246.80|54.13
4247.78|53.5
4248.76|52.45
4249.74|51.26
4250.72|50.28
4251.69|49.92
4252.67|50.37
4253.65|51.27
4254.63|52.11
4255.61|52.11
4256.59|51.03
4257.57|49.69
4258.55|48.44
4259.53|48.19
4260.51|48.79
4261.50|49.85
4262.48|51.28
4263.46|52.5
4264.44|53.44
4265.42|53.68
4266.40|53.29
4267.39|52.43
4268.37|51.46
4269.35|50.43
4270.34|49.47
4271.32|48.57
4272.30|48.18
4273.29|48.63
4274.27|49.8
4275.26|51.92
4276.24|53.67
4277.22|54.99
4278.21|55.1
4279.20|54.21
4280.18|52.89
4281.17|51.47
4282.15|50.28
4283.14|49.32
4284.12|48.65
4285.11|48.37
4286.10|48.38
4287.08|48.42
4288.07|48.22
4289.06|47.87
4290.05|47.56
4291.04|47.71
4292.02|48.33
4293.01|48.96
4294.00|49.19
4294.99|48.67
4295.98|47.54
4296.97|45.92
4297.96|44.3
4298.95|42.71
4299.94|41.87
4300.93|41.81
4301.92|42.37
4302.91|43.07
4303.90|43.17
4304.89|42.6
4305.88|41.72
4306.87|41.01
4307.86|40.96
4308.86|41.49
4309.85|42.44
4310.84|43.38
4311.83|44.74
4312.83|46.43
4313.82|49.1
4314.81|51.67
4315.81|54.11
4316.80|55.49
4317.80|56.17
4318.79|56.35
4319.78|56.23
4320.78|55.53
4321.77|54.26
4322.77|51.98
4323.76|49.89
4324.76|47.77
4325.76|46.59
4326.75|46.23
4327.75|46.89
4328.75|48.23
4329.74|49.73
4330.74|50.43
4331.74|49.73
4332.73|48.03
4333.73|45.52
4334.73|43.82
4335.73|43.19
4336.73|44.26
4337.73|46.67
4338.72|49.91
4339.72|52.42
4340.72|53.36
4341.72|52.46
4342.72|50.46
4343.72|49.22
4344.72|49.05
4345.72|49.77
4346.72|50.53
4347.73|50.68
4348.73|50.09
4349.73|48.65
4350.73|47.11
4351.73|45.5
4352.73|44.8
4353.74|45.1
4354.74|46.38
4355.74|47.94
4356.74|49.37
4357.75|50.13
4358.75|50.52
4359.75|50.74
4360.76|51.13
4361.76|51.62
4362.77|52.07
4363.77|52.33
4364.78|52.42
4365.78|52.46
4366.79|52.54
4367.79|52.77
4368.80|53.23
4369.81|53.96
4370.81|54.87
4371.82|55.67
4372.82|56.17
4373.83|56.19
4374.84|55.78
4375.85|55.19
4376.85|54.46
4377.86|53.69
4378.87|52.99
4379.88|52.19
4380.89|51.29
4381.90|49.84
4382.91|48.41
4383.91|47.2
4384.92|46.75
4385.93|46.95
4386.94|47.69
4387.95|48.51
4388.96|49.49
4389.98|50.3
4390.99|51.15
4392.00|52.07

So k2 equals 4245.82 angstrom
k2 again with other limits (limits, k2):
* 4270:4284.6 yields 4278.21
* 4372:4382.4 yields 4373.83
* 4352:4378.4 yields 4373.83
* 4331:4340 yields 4339.72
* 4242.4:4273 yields 4245.82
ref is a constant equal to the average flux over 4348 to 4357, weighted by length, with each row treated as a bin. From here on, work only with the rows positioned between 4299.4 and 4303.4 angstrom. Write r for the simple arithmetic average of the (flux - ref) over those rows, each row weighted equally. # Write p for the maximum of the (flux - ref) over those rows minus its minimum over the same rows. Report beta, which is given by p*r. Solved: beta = -6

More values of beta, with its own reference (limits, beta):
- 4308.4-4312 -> -14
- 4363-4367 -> 1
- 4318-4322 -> 17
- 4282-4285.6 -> 4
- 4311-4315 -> 5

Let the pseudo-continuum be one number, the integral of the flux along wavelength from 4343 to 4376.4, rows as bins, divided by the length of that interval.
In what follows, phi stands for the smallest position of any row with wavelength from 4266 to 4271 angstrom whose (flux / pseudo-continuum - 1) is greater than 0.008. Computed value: 4266.40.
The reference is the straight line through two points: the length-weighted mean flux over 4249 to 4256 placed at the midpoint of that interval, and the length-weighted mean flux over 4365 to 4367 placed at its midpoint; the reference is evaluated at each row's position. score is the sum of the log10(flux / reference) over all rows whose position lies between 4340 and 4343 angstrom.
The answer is 0.00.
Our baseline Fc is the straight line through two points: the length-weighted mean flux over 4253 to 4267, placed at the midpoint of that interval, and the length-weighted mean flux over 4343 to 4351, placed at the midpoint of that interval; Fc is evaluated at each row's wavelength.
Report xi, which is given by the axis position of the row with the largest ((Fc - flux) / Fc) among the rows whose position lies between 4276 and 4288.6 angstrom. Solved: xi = 4288.07 angstrom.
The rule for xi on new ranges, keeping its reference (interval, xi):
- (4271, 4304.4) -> 4300.93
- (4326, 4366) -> 4335.73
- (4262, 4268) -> 4262.48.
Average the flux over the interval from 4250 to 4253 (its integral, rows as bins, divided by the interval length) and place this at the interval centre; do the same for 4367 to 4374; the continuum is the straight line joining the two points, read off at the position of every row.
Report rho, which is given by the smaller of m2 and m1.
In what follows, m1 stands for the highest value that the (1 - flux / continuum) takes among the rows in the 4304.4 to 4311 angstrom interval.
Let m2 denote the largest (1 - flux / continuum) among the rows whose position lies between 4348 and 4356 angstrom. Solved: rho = 0.17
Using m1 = 0.218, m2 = 0.17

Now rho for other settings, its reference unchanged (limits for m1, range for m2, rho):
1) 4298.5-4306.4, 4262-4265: -0.01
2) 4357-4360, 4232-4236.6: -0.07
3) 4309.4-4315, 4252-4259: 0.04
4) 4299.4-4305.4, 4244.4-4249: -0.04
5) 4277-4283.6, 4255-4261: 0.04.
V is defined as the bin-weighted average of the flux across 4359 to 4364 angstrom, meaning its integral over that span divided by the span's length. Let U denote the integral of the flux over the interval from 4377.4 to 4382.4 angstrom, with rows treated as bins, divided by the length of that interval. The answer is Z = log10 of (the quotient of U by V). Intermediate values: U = 51.9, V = 51.5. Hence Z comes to 0.004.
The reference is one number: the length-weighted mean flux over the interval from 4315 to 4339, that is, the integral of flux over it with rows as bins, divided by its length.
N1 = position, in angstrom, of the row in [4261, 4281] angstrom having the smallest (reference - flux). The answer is 4278.21 angstrom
